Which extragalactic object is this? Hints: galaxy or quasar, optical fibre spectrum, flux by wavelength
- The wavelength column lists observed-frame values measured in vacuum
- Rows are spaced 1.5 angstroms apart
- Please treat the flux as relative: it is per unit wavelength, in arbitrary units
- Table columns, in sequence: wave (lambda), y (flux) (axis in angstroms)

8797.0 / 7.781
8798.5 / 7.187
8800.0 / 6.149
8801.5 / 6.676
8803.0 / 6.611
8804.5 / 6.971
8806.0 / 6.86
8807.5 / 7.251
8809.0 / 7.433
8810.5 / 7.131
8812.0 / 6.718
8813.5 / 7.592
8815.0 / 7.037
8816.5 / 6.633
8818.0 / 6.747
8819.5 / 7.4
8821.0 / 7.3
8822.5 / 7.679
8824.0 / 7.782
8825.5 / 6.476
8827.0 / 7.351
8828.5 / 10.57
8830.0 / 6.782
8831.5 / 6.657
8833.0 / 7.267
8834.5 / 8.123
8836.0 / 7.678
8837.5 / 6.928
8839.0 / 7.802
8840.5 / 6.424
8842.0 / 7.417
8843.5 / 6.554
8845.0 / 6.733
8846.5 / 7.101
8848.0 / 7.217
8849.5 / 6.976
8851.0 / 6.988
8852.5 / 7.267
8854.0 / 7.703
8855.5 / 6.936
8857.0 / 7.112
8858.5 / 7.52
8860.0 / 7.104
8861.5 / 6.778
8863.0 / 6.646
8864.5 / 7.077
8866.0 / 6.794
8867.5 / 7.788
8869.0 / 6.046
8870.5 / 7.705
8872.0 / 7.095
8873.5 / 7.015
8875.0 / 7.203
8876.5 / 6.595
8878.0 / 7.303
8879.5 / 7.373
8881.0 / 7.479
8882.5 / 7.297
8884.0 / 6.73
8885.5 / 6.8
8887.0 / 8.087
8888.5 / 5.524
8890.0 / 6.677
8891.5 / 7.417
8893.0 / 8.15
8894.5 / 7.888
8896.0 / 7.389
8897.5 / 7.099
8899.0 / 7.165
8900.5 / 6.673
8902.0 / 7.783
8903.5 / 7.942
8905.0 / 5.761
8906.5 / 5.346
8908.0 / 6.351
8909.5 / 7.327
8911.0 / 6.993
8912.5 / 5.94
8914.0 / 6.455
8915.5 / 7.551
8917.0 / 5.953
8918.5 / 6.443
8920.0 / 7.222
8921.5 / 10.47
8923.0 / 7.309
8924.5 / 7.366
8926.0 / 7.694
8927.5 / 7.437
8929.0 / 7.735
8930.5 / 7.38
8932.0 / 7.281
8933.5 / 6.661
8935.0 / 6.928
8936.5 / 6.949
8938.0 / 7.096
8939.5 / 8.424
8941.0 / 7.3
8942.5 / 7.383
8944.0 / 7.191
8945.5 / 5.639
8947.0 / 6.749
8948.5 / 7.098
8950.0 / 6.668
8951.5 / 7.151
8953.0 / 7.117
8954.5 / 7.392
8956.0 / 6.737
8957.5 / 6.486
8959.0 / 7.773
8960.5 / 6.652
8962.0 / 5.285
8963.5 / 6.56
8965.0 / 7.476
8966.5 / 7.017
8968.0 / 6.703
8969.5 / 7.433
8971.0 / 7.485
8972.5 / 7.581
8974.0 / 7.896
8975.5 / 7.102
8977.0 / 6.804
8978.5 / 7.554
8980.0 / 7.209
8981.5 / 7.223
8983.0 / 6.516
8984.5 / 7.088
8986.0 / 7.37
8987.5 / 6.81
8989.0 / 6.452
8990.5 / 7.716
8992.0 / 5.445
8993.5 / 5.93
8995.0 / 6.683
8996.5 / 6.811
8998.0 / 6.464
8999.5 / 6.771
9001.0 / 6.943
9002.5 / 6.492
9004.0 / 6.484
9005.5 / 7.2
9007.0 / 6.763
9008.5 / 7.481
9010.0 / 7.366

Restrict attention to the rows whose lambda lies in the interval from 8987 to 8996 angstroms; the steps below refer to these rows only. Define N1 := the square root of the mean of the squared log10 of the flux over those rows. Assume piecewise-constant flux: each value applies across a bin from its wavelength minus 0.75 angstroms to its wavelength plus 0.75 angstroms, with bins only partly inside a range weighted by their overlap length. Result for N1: 0.812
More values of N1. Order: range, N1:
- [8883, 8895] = 0.853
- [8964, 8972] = 0.859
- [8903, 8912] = 0.819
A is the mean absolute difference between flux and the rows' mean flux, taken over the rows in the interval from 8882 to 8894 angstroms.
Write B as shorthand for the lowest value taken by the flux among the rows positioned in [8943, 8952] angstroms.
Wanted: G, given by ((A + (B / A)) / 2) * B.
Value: 26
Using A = 0.65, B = 5.639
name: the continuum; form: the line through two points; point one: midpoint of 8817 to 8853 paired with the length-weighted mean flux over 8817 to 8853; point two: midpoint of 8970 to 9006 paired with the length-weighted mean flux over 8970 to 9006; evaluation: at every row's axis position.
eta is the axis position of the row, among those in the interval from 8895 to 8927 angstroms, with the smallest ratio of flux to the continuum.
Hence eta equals 8906.5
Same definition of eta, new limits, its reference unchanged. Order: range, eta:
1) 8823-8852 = 8840.5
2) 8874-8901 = 8888.5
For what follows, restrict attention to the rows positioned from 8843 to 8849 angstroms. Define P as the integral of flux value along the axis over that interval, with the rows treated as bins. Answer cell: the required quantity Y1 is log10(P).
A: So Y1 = 1.62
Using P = 41.5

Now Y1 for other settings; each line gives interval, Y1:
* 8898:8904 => 1.64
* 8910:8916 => 1.61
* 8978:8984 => 1.63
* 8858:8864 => 1.62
